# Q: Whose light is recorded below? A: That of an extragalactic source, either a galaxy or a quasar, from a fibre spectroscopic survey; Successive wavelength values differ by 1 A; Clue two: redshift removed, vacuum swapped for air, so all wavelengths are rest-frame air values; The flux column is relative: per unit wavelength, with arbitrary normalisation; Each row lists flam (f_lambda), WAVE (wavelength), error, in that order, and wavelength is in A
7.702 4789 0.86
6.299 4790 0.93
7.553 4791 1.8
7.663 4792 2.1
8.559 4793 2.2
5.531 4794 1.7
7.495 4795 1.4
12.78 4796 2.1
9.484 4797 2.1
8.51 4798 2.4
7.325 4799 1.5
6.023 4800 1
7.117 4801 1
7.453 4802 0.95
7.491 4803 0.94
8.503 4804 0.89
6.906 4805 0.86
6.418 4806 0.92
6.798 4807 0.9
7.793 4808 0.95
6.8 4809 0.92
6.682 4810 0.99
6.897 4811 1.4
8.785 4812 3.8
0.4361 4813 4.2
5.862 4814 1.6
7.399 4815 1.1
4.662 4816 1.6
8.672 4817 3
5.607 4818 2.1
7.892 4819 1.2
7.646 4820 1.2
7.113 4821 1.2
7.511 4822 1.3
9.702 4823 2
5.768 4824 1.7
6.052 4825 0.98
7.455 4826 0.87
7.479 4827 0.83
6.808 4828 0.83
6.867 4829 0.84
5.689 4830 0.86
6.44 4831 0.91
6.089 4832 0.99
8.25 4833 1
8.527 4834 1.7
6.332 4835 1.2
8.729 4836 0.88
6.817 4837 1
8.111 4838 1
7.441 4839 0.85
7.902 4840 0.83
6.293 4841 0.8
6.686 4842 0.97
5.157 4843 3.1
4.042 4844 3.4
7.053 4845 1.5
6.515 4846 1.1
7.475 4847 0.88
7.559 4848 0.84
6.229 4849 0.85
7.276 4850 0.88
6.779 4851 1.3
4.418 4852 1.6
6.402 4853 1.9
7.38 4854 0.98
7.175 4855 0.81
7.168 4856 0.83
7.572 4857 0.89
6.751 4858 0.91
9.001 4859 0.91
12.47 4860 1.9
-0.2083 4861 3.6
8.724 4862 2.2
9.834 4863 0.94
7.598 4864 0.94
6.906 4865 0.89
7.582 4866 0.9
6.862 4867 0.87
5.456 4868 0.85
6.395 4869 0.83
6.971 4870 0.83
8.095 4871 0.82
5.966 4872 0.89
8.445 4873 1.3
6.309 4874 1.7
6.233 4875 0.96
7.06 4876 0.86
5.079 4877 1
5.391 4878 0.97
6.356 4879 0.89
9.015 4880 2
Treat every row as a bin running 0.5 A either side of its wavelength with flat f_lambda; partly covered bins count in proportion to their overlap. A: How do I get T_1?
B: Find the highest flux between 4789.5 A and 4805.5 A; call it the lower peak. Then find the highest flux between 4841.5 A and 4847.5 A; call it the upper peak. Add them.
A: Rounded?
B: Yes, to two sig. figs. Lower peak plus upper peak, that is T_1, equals 20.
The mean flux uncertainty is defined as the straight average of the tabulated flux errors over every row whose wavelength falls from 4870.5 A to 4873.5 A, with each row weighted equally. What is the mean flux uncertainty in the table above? 1.00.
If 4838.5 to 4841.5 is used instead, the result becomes 0.83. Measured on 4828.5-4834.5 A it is 1.05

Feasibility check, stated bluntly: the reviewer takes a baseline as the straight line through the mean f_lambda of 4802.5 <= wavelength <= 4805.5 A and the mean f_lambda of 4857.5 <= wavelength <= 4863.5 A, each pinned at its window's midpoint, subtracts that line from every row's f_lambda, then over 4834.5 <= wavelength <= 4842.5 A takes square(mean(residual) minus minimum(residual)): 1.0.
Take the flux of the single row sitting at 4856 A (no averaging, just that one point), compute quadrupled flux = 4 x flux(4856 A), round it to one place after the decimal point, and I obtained 28.7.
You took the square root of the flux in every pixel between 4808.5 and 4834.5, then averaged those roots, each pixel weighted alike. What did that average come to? 2.57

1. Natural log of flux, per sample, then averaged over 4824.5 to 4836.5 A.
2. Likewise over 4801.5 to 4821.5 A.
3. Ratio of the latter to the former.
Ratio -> 0.93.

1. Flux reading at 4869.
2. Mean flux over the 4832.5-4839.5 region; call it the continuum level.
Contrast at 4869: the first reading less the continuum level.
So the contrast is -1.3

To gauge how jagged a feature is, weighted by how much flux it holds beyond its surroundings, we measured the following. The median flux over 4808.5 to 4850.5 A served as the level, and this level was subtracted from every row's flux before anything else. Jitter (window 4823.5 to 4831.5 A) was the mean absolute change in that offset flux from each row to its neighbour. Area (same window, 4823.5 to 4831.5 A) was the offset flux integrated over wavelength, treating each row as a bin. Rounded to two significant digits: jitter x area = -1.6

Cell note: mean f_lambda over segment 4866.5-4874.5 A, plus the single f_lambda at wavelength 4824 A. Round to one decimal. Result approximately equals 12.6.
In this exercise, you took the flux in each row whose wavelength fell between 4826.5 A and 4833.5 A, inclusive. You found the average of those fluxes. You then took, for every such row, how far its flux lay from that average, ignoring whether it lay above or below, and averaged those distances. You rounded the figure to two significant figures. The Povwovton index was 0.63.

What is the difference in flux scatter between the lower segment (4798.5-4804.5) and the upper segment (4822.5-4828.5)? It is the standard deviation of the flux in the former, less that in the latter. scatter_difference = -0.6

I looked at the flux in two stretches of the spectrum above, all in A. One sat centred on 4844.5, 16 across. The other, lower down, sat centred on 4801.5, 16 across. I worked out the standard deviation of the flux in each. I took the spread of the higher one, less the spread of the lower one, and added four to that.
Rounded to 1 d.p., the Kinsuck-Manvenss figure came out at 3.5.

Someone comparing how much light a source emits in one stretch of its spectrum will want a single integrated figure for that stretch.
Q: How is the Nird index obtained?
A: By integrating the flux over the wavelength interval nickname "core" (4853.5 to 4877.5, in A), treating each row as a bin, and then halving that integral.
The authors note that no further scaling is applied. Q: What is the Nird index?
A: 85.4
